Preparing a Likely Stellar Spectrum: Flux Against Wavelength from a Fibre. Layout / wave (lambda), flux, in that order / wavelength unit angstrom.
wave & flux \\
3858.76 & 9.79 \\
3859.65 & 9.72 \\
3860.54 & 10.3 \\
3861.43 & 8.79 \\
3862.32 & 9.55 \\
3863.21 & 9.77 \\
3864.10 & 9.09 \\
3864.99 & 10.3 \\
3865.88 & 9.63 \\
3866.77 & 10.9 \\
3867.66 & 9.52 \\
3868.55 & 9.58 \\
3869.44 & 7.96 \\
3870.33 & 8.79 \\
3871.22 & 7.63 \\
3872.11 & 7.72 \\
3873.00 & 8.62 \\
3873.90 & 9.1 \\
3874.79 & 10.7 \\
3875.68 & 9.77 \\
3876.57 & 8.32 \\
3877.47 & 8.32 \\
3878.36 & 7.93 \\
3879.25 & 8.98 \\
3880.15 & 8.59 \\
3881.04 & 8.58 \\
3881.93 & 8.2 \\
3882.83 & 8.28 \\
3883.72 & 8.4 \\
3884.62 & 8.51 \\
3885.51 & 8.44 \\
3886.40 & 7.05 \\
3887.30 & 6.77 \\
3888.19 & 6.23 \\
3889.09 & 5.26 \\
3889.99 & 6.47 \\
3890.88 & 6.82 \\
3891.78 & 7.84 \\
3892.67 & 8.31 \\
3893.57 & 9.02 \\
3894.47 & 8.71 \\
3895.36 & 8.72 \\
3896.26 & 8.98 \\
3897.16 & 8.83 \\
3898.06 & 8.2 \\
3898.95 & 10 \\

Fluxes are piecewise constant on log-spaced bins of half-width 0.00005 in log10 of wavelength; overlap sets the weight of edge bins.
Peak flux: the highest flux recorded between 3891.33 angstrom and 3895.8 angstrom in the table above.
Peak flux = 9.02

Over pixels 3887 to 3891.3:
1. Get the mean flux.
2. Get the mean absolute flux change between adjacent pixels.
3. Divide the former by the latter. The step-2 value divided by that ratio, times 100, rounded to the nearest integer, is 9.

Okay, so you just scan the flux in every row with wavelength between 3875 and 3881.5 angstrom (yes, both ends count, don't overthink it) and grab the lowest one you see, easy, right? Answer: 7.93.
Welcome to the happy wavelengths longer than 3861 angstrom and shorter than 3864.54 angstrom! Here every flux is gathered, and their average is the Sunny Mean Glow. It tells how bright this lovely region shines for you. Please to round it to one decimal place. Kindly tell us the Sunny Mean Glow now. 9.3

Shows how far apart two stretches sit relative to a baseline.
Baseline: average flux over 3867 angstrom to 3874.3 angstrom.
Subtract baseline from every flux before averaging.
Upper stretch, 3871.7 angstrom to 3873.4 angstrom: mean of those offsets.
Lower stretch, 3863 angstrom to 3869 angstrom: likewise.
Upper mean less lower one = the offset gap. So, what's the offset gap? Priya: -1.66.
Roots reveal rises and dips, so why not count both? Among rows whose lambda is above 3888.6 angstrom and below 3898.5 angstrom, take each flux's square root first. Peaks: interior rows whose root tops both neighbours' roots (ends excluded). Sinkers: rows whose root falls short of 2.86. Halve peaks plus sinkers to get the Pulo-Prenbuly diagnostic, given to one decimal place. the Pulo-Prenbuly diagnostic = 3.0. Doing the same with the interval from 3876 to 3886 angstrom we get 1.5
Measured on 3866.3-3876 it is 3.0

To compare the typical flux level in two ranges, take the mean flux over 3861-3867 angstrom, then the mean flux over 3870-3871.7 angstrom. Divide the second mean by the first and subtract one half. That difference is 0.34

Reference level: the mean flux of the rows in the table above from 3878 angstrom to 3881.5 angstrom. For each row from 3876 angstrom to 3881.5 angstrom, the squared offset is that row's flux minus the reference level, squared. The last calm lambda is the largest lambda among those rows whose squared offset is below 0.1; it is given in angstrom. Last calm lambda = 3881.04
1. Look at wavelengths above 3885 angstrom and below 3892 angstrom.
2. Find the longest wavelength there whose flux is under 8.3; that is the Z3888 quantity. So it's 3891.78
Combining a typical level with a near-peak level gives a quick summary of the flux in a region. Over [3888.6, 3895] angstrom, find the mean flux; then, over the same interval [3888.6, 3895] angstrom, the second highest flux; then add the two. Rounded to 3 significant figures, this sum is 16.2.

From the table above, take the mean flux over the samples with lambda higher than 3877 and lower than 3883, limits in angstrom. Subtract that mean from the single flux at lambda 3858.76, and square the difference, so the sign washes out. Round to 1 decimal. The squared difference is 1.9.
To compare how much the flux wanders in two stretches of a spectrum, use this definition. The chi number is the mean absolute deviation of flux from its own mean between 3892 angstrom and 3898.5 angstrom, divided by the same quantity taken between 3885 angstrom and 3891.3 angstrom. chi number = 0.39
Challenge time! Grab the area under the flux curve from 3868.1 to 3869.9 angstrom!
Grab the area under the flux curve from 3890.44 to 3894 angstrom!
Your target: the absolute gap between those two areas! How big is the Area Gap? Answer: 13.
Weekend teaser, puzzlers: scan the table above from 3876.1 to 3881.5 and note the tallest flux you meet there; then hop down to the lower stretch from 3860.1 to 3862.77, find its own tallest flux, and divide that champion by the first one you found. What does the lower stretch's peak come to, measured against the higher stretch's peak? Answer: 1.15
